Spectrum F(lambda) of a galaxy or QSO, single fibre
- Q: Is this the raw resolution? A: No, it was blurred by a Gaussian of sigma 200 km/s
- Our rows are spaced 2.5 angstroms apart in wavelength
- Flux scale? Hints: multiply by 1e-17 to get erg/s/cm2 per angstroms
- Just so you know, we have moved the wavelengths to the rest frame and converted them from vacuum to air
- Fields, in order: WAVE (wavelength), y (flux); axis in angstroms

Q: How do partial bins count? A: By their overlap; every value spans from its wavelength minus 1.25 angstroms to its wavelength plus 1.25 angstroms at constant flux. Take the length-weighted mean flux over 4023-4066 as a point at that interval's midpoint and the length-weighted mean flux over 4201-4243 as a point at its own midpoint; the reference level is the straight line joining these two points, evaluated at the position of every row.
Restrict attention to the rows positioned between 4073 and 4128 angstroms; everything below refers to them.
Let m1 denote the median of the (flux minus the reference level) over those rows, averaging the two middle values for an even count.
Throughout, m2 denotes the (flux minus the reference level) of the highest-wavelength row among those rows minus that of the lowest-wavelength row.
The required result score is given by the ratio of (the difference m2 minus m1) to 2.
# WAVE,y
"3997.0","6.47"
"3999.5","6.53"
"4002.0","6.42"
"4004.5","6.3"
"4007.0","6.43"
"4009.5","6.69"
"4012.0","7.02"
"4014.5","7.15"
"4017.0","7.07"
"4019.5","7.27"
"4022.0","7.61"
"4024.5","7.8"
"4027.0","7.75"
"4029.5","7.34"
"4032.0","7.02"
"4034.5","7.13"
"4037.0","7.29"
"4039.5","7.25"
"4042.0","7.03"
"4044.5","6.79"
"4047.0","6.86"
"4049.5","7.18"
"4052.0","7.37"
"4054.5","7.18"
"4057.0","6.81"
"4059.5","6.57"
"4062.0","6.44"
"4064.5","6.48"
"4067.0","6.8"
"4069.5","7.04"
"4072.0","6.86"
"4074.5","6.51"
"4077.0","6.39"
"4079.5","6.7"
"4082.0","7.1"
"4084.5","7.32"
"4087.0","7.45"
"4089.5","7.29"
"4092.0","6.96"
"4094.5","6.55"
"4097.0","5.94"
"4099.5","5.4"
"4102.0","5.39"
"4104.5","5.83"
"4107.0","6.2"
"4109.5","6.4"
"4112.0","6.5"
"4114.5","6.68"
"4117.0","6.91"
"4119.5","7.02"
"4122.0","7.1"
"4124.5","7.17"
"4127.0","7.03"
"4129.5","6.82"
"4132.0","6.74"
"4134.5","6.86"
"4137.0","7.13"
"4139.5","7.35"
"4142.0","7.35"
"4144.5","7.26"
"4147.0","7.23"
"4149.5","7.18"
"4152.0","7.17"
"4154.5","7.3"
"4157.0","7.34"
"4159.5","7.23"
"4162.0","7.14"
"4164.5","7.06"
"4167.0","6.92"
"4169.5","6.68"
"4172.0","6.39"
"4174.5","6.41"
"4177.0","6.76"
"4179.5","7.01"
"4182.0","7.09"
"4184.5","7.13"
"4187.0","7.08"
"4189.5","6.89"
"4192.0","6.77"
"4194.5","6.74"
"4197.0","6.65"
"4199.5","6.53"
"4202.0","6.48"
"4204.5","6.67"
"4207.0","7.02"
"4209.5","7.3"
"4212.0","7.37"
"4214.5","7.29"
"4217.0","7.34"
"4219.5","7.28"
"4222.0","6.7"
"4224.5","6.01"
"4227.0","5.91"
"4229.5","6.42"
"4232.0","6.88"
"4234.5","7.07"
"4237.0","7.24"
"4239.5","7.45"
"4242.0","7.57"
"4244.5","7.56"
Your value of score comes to 0.45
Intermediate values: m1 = -0.3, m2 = 0.6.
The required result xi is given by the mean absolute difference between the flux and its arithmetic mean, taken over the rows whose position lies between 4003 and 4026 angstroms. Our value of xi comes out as 0.38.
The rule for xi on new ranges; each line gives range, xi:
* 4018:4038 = 0.24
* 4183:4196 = 0.15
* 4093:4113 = 0.39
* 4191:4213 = 0.26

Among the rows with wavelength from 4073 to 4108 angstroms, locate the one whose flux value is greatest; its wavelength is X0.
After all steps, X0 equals 4087.0 angstroms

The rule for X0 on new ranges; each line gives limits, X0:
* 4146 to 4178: 4157.0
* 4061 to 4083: 4082.0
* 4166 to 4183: 4182.0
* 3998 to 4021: 4019.5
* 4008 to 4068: 4024.5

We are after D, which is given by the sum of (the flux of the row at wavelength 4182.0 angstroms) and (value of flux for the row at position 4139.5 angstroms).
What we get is 14.4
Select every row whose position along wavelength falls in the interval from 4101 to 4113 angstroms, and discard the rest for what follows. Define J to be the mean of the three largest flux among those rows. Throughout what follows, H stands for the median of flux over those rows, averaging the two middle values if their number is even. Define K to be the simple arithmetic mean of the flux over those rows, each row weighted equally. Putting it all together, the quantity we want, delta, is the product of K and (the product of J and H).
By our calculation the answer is 239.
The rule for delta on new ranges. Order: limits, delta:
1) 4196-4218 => 359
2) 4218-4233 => 298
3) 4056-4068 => 293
